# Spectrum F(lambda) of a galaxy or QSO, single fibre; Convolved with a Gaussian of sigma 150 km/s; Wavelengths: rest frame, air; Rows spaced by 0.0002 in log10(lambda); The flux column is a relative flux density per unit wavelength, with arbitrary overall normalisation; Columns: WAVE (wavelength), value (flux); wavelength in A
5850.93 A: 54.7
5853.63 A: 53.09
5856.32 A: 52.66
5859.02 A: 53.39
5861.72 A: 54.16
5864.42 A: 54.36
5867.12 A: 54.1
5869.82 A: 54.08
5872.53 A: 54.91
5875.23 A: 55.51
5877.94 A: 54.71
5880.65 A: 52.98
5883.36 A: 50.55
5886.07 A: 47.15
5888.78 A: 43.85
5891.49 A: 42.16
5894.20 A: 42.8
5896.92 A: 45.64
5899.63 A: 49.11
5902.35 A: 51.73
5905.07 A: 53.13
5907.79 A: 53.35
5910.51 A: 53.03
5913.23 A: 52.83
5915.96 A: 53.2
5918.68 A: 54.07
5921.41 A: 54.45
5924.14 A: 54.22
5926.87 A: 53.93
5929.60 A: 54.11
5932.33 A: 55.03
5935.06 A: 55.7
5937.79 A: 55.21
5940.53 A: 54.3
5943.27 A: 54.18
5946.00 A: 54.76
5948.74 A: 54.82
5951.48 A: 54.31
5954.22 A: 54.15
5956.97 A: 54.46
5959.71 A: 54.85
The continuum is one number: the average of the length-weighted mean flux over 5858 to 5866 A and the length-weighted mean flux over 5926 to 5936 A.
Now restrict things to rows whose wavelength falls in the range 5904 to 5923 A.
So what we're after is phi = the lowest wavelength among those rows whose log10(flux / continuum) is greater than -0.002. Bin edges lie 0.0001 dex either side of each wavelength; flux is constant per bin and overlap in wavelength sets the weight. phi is 5921.41 A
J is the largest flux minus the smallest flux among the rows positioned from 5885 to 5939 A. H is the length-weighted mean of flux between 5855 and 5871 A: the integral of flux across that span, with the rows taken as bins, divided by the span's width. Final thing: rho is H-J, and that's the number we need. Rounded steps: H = 54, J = 14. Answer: 40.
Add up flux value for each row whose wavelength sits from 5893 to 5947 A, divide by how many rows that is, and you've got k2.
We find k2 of 52.7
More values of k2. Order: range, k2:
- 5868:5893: 50.7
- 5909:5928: 53.7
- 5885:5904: 46.1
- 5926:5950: 54.7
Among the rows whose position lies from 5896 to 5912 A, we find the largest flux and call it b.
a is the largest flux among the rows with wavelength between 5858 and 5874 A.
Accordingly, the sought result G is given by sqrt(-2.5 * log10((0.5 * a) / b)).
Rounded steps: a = 54.91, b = 53.35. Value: 0.85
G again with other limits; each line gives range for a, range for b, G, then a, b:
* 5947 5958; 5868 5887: 0.88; 54.82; 55.51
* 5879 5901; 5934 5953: 0.90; 52.98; 55.7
